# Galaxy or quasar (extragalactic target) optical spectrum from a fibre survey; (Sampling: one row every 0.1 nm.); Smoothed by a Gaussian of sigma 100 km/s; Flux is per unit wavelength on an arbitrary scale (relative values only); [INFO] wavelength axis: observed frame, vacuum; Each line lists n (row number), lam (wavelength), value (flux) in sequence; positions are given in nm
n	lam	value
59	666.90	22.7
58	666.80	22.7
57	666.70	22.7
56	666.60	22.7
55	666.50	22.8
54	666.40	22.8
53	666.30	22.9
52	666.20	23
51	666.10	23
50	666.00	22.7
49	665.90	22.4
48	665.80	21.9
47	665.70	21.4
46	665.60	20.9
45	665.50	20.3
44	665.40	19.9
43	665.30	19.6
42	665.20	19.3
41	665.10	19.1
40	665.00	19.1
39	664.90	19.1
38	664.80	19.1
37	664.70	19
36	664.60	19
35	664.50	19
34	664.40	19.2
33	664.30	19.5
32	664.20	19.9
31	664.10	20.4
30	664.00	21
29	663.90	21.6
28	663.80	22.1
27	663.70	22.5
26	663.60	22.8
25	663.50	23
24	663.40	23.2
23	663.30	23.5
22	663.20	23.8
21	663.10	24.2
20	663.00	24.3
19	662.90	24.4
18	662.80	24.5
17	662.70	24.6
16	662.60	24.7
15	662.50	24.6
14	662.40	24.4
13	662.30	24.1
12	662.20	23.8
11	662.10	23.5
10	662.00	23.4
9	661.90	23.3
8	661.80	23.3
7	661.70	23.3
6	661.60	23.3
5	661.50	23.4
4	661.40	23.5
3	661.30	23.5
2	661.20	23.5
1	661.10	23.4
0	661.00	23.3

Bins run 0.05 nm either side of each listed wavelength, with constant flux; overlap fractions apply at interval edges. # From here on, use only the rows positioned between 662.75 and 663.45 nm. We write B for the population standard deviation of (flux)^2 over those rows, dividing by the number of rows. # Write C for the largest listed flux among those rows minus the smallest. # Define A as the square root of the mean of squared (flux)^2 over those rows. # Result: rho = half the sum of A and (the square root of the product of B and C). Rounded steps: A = 576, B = 22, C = 1.3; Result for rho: 291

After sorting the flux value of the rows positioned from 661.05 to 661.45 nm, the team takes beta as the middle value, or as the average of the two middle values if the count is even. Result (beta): 23.5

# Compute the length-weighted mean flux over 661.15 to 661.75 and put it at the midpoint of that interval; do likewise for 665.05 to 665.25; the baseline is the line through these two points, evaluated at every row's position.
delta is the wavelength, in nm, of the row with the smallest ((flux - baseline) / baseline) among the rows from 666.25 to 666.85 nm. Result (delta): 666.30 nm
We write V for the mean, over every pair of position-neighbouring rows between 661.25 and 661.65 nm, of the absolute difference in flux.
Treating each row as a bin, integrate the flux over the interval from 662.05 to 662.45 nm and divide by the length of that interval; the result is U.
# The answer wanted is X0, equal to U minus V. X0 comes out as 23.9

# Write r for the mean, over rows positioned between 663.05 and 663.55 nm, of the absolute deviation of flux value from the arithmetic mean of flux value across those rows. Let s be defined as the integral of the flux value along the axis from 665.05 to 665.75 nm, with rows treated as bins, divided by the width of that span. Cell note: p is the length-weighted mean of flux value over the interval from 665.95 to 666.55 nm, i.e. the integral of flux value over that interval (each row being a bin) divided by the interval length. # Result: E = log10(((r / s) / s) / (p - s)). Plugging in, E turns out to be -3.5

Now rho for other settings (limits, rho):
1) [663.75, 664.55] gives 214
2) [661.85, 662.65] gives 291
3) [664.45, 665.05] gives 182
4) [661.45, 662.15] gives 273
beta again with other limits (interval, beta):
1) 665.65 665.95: 21.9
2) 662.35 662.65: 24.6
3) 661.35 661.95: 23.3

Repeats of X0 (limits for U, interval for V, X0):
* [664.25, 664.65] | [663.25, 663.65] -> 18.9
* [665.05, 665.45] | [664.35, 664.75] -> 19.4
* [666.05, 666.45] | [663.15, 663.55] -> 22.7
